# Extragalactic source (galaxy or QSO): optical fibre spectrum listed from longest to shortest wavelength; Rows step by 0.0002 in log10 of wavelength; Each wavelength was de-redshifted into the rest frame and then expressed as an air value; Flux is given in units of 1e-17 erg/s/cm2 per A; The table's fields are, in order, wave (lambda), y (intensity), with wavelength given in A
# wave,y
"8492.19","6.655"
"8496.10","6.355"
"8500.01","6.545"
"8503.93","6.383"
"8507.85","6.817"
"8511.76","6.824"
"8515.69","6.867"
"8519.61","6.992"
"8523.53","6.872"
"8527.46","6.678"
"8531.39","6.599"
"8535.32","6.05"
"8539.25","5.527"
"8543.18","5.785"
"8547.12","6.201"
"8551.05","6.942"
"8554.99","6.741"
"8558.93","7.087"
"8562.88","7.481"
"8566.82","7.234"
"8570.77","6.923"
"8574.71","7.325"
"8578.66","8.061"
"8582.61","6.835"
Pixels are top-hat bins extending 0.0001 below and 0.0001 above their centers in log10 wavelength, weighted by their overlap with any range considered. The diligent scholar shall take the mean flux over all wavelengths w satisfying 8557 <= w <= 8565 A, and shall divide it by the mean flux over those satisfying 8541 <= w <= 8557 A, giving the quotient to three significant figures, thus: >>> 1.14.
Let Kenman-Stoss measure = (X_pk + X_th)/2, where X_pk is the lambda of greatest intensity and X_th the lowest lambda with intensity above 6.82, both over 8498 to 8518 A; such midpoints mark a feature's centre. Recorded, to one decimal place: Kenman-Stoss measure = 8513.7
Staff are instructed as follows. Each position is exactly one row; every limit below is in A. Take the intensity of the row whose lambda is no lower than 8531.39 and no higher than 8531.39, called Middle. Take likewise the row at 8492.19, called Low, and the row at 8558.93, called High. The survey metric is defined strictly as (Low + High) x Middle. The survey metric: 90.7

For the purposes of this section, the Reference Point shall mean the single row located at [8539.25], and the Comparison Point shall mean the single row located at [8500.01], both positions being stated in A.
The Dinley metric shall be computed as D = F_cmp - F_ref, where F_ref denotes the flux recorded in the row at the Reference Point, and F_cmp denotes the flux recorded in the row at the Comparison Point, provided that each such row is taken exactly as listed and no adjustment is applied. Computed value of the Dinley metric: 1.0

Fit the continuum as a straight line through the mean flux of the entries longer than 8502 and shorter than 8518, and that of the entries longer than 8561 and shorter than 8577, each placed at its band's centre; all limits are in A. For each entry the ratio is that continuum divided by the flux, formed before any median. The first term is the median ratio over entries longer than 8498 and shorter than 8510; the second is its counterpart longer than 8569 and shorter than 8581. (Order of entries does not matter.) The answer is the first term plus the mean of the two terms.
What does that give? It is 2.02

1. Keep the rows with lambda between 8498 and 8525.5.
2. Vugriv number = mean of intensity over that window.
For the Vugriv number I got 6.8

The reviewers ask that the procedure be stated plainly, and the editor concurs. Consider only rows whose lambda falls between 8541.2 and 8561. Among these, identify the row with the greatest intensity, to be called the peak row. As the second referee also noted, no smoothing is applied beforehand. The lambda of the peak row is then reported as 8558.93 A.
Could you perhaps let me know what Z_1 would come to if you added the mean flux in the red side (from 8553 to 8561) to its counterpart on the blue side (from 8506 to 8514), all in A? 13.7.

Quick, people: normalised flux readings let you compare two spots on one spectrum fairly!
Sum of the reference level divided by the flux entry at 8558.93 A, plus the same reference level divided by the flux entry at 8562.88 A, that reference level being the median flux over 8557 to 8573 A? 1.97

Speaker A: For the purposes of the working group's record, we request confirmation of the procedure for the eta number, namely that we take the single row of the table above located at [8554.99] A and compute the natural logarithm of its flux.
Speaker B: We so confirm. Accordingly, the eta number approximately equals 1.91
